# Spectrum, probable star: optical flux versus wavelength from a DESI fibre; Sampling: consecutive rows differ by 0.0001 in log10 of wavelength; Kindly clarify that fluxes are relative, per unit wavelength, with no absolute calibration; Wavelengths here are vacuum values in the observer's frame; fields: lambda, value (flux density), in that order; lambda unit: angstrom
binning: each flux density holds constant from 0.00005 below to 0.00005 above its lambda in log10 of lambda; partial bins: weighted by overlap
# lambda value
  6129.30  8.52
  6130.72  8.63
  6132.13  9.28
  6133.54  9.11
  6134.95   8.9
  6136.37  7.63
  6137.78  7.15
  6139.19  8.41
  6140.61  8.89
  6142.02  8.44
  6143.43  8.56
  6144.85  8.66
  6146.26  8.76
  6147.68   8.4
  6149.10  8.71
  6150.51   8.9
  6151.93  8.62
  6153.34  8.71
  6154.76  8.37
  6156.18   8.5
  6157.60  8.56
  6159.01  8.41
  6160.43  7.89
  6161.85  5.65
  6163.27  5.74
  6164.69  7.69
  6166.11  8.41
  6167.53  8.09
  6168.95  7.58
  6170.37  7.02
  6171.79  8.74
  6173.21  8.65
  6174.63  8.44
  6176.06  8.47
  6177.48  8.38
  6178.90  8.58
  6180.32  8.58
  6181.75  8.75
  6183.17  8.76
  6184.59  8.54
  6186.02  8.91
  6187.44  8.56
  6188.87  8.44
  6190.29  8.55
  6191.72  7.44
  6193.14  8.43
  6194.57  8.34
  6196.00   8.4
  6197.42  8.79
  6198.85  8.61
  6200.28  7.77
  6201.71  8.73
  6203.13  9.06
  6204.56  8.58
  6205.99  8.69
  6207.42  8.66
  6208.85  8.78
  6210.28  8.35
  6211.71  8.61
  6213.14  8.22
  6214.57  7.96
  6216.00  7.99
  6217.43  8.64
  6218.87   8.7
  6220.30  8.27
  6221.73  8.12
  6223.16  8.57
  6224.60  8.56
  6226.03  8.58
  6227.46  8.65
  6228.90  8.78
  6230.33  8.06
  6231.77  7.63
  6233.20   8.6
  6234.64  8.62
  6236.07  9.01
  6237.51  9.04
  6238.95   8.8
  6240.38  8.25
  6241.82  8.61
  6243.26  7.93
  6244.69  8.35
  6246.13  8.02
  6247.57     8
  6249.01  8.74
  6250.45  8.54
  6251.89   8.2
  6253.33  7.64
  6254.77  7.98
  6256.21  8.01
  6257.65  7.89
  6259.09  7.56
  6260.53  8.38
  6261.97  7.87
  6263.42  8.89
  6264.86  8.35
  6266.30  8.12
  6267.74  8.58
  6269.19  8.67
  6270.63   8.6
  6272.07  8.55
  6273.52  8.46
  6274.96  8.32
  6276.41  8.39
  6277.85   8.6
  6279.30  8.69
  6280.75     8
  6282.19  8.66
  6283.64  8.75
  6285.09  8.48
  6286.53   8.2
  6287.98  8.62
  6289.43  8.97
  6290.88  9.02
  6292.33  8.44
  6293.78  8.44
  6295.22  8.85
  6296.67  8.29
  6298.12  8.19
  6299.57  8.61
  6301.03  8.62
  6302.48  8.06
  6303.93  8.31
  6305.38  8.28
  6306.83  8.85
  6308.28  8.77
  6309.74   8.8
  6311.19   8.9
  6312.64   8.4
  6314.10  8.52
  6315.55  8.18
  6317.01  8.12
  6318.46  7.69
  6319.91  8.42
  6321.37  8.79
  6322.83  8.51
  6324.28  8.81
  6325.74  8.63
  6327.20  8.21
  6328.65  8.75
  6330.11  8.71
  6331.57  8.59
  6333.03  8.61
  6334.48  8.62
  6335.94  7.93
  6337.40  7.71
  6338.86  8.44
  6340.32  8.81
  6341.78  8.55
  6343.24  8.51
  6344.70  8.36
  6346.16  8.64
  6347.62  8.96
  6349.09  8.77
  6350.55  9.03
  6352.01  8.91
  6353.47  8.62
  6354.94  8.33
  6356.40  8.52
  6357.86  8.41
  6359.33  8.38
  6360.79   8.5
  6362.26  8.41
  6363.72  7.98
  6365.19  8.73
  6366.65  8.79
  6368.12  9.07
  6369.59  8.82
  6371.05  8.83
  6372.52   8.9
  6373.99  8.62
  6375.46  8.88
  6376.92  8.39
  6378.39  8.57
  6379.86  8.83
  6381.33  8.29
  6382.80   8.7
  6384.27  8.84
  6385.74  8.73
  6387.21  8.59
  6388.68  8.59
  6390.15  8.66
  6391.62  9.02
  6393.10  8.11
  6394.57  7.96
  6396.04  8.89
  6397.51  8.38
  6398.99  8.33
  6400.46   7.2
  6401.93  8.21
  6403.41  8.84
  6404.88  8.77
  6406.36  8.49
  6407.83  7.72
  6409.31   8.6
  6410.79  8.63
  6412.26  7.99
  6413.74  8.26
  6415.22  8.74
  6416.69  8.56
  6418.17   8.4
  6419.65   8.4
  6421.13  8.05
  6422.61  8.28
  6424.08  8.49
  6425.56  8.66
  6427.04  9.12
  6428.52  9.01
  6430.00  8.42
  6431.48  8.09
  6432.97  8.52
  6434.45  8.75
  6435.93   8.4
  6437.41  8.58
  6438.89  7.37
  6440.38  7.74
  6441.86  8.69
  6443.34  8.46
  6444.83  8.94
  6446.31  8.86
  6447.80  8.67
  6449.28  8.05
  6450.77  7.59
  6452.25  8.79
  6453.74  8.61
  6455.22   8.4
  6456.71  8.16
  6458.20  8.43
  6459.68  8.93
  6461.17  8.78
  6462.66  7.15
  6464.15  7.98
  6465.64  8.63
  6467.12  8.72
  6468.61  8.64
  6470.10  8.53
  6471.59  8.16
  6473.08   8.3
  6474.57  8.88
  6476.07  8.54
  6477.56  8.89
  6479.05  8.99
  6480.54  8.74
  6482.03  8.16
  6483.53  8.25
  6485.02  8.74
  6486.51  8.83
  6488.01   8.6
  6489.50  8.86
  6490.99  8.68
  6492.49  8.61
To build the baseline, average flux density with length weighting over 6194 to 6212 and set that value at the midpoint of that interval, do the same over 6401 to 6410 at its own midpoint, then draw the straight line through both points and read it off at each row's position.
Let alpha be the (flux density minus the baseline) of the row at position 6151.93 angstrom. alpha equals 0.01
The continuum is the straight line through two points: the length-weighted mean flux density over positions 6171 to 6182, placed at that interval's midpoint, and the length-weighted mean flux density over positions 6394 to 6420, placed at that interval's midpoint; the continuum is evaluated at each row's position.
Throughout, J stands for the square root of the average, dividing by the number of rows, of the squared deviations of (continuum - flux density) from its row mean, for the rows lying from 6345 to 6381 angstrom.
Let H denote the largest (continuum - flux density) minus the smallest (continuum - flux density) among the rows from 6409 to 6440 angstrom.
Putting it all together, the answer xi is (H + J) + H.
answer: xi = 3.7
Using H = 1.74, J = 0.26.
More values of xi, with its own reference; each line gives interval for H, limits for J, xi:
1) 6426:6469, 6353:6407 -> 4.2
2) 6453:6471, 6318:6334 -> 3.9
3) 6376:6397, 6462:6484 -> 2.6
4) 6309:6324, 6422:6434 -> 2.7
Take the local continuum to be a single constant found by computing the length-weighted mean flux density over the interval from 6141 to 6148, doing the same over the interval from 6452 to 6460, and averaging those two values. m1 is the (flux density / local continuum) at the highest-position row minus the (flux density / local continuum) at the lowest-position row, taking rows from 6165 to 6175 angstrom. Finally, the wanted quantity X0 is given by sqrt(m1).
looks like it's 0.06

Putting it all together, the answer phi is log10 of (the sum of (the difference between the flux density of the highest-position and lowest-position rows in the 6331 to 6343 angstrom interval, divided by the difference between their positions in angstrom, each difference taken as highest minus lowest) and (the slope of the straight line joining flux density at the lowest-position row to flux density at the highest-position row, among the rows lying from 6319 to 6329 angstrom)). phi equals -1.47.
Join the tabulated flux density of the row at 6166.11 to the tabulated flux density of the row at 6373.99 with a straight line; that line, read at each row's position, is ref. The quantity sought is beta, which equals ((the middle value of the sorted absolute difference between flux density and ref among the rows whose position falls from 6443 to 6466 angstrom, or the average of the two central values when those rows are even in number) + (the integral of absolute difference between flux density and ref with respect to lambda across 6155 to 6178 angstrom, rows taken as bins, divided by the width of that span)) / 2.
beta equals 0.43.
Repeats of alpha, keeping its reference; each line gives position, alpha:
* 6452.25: 0.42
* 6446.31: 0.48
